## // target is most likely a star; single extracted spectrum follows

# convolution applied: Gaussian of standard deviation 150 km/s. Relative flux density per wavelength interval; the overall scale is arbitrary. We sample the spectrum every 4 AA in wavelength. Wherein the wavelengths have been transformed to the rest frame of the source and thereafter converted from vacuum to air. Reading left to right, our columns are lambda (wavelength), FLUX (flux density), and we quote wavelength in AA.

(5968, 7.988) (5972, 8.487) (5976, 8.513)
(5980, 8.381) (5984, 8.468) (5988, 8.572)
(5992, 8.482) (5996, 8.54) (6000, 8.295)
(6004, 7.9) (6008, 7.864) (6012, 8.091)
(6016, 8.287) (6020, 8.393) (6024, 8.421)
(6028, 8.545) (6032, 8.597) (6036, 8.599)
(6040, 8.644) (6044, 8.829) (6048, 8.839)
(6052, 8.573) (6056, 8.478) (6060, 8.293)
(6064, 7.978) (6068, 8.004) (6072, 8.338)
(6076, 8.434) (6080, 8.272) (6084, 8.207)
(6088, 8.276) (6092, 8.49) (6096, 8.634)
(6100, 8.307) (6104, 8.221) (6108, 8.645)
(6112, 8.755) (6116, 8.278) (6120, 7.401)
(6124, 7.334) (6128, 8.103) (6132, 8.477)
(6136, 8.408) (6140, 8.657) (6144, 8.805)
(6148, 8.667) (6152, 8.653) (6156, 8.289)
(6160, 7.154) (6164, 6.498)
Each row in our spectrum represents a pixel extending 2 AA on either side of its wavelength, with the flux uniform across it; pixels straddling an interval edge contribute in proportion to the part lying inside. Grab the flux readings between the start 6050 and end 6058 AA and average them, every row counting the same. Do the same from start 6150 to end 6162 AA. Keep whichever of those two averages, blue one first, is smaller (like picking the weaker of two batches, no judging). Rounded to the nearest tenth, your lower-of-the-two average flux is 8.0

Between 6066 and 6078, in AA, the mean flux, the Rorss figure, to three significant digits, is 8.26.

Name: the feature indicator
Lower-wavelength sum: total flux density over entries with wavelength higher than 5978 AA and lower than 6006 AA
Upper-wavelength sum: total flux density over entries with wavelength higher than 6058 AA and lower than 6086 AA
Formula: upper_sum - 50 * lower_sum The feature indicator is -2874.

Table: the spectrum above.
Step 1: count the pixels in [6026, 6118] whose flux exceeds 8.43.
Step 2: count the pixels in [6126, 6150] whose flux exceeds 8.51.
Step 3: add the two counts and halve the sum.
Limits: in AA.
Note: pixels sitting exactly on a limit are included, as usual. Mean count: 8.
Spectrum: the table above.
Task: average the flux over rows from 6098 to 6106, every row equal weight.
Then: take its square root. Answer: 2.87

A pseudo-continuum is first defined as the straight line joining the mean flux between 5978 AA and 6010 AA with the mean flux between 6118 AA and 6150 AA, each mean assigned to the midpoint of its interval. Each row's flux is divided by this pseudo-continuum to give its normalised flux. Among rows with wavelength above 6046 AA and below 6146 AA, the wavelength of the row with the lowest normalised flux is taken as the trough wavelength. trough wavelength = 6124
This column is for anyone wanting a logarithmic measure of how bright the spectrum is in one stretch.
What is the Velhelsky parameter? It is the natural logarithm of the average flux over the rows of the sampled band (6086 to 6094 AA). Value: 2.13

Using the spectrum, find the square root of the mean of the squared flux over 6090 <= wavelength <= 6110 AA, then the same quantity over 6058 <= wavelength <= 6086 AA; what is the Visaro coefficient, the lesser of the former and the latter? 8.22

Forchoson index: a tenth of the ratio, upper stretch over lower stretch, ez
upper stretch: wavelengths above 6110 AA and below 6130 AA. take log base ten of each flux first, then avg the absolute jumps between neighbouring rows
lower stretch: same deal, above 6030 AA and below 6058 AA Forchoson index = 0.60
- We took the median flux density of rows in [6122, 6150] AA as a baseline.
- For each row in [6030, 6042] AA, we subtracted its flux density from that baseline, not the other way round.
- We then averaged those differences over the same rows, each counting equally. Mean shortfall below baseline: -0.1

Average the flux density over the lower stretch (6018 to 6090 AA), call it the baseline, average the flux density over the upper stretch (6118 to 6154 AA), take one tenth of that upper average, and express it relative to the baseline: 0.098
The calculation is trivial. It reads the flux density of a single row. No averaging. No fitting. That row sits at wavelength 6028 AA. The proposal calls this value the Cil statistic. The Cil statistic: 8.545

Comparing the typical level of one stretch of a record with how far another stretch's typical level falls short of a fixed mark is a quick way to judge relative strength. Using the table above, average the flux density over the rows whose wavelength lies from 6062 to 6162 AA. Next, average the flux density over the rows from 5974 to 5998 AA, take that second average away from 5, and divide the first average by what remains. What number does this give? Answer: -2.37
